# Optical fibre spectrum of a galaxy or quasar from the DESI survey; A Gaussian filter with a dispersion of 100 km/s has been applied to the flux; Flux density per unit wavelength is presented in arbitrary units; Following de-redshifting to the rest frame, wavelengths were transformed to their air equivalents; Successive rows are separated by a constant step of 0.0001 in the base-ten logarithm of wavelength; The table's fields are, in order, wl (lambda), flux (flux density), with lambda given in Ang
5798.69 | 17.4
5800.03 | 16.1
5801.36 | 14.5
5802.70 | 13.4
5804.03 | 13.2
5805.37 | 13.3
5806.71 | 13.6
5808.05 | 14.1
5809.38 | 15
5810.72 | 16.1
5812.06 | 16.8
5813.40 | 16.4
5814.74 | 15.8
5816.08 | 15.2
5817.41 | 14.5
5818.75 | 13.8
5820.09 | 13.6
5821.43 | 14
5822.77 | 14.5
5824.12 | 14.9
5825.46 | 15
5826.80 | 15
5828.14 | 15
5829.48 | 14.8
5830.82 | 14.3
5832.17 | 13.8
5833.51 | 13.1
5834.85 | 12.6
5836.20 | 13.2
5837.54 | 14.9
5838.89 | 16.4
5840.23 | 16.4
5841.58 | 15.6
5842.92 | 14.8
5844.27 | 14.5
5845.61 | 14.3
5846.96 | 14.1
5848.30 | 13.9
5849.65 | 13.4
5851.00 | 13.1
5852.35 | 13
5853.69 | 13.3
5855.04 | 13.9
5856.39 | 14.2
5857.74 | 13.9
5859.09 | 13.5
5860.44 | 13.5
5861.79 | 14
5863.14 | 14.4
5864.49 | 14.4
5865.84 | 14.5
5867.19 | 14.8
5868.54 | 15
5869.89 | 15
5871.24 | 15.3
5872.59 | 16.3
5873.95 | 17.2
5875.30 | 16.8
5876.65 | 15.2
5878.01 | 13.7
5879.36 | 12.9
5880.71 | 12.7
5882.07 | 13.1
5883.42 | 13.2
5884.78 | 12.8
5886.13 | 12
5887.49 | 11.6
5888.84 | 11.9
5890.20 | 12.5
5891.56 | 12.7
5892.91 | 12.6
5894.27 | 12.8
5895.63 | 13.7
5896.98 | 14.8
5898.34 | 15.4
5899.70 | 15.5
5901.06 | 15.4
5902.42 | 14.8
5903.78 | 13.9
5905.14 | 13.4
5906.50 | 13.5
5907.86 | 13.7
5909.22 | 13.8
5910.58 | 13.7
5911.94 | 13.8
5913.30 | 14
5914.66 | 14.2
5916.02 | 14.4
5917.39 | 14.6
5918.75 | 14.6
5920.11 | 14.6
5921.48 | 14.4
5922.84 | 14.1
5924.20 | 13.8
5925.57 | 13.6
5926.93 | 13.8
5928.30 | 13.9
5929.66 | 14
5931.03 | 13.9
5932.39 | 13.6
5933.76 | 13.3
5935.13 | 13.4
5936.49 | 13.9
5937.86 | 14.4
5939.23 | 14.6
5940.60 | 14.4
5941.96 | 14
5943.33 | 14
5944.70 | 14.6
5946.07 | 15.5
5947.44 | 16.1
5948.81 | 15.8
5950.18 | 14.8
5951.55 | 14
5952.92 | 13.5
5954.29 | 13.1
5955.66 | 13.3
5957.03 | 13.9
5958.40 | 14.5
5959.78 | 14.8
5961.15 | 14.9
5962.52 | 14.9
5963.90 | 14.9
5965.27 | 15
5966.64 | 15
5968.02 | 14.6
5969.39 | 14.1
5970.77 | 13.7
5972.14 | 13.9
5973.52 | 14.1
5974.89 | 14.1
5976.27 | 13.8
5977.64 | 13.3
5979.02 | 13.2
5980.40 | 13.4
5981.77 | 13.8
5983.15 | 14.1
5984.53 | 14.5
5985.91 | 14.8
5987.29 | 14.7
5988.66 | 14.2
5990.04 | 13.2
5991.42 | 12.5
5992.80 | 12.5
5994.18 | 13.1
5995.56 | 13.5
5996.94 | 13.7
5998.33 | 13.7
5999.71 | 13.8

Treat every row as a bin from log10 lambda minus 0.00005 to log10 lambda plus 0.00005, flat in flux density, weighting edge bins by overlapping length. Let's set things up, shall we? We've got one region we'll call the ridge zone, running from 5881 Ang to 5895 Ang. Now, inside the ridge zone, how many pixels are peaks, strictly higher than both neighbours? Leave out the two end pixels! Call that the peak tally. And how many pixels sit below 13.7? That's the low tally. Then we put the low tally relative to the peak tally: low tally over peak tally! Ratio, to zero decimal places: 5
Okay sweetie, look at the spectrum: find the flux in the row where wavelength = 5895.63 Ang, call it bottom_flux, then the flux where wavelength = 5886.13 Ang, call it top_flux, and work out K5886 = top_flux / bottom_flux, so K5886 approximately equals 0.88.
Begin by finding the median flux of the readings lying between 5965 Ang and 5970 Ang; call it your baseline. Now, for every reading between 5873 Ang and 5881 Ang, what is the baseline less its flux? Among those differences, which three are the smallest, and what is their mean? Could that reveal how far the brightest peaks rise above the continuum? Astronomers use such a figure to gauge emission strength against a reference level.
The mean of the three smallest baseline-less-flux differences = -1.6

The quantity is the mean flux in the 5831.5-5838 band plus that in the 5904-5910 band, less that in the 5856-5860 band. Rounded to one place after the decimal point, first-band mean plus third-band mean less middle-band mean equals 13.3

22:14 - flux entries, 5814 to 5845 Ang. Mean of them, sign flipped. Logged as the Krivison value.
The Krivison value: -14.6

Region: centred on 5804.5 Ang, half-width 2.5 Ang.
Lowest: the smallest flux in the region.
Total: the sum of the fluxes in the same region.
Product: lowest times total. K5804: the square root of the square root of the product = 5.16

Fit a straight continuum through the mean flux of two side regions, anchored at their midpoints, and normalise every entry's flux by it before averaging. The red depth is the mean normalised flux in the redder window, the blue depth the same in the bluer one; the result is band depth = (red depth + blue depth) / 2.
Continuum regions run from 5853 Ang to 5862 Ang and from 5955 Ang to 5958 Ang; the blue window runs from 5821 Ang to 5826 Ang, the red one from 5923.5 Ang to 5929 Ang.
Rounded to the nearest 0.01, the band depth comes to 1.03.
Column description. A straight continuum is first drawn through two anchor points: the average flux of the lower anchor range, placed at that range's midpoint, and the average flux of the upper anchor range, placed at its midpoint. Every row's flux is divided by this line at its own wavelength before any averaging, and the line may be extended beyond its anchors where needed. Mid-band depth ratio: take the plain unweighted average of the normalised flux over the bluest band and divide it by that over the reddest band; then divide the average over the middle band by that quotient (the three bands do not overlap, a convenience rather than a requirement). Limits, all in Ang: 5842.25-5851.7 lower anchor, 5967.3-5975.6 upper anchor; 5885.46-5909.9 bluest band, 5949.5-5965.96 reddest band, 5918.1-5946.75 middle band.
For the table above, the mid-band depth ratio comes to 1.06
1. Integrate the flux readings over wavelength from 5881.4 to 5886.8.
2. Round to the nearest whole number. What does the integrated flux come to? 69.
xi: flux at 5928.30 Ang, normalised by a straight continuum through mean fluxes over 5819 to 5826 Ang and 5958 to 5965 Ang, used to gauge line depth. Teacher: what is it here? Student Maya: 0.95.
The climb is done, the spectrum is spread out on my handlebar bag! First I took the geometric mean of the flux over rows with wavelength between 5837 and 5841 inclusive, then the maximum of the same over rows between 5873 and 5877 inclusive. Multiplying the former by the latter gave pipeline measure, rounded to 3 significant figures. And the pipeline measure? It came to 273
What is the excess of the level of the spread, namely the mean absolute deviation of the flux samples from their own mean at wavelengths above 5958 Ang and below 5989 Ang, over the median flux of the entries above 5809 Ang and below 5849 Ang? -14.3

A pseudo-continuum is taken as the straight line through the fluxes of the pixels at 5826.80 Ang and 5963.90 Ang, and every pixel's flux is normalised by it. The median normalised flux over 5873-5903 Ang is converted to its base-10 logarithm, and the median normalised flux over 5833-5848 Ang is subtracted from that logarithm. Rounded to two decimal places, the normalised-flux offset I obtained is -1.02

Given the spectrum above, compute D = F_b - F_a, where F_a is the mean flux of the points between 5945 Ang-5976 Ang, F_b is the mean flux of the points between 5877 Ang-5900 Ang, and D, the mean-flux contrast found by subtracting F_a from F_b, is -1.3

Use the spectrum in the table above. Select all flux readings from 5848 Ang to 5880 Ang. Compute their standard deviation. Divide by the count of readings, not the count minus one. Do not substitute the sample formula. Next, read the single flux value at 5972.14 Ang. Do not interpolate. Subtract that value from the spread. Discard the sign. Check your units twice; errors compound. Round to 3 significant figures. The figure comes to 12.8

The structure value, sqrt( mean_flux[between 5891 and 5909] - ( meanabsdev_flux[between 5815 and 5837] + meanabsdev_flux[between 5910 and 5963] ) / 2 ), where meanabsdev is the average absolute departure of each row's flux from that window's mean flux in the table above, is 3.66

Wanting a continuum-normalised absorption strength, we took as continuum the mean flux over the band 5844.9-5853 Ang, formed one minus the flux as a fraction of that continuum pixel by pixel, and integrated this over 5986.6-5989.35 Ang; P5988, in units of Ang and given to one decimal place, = -0.2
